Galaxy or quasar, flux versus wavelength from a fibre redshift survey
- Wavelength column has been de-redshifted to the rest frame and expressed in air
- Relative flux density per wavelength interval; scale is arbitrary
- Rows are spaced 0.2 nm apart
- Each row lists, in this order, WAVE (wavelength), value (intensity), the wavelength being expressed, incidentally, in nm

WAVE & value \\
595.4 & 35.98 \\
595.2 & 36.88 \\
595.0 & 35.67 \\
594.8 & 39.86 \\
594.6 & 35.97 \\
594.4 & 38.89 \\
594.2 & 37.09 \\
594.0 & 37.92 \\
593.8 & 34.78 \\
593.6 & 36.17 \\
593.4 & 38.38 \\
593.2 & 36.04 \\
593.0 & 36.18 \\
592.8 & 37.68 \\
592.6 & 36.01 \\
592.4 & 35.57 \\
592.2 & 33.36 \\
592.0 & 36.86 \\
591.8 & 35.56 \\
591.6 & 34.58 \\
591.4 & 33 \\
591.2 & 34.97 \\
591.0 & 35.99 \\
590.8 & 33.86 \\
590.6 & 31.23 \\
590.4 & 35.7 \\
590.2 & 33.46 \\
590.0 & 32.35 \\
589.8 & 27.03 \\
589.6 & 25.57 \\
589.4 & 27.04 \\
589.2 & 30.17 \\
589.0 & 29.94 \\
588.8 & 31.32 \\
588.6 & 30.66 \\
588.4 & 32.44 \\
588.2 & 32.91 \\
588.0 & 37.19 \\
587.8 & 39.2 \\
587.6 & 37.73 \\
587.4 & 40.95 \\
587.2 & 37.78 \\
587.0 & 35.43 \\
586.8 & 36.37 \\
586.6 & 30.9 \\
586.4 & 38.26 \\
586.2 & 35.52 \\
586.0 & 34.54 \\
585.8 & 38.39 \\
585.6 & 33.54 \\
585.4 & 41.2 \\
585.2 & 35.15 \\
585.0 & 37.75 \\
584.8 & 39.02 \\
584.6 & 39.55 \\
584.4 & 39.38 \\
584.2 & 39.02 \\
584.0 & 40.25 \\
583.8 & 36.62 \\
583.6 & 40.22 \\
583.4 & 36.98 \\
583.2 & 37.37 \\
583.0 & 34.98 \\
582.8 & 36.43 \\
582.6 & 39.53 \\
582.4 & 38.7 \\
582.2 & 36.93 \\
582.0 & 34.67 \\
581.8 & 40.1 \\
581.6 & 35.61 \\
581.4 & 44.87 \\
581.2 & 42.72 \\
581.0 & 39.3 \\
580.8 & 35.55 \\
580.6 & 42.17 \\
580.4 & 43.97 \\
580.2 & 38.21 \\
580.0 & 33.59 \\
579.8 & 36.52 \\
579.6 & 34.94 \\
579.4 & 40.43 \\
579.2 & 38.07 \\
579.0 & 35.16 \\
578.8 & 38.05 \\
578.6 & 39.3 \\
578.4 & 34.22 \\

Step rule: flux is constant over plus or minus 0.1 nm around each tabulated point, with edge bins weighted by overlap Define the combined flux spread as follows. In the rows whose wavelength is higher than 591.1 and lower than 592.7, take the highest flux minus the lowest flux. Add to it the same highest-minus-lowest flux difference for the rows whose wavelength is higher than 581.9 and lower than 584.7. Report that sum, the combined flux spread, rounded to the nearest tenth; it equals 9.4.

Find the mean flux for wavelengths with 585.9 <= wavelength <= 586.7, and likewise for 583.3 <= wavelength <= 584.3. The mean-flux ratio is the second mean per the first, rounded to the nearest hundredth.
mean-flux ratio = 1.11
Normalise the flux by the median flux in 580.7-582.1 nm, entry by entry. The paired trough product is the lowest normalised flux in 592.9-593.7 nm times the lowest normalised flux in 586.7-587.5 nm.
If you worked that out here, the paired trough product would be 0.83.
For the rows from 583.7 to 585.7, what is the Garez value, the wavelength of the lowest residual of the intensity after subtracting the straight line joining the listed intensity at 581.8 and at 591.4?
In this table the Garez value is 585.6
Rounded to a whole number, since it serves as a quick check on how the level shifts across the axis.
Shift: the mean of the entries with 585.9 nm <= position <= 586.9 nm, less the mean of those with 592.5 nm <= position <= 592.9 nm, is -2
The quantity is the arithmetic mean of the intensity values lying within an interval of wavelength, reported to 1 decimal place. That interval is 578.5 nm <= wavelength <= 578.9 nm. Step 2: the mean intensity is 38.7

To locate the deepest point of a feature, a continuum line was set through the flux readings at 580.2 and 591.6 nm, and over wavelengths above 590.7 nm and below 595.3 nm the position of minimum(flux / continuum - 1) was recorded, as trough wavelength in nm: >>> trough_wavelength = 591.4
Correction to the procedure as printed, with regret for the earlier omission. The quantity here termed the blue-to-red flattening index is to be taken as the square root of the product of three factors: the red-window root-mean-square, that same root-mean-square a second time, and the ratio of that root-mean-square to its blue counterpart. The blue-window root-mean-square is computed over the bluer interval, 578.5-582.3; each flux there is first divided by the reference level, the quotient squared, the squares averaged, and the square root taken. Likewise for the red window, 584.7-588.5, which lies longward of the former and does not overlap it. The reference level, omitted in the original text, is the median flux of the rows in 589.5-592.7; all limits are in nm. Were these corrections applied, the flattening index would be 1.04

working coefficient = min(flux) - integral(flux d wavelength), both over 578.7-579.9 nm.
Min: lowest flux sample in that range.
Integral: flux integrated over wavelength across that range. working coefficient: -9.7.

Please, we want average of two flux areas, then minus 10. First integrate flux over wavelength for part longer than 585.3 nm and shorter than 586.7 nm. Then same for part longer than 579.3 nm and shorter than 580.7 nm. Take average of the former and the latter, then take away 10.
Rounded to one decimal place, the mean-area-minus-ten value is 42.2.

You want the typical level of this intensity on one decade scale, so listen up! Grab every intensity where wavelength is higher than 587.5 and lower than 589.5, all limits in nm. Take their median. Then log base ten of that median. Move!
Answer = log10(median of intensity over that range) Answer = 1.50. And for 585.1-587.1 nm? 1.55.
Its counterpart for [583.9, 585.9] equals 1.59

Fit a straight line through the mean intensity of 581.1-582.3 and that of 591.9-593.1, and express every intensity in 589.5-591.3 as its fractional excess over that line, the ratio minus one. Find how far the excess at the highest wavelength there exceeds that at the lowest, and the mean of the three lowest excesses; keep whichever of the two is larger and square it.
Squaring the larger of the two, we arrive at 0.072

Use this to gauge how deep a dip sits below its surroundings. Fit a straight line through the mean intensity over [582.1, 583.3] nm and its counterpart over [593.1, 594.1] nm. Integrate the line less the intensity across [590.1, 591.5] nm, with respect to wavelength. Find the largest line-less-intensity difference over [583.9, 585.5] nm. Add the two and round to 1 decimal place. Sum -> 5.9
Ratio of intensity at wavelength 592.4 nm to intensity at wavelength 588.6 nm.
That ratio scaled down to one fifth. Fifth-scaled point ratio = 0.23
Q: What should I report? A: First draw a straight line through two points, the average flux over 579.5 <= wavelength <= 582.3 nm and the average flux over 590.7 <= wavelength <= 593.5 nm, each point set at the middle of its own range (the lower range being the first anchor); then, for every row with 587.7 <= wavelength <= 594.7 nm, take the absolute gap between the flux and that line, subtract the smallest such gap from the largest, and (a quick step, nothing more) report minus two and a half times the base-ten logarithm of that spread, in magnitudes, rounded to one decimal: -2.6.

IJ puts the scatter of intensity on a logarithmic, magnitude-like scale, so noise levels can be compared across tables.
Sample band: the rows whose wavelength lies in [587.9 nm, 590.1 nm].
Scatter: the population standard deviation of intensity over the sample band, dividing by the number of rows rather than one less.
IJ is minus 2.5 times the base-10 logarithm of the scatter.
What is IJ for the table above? -1.2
